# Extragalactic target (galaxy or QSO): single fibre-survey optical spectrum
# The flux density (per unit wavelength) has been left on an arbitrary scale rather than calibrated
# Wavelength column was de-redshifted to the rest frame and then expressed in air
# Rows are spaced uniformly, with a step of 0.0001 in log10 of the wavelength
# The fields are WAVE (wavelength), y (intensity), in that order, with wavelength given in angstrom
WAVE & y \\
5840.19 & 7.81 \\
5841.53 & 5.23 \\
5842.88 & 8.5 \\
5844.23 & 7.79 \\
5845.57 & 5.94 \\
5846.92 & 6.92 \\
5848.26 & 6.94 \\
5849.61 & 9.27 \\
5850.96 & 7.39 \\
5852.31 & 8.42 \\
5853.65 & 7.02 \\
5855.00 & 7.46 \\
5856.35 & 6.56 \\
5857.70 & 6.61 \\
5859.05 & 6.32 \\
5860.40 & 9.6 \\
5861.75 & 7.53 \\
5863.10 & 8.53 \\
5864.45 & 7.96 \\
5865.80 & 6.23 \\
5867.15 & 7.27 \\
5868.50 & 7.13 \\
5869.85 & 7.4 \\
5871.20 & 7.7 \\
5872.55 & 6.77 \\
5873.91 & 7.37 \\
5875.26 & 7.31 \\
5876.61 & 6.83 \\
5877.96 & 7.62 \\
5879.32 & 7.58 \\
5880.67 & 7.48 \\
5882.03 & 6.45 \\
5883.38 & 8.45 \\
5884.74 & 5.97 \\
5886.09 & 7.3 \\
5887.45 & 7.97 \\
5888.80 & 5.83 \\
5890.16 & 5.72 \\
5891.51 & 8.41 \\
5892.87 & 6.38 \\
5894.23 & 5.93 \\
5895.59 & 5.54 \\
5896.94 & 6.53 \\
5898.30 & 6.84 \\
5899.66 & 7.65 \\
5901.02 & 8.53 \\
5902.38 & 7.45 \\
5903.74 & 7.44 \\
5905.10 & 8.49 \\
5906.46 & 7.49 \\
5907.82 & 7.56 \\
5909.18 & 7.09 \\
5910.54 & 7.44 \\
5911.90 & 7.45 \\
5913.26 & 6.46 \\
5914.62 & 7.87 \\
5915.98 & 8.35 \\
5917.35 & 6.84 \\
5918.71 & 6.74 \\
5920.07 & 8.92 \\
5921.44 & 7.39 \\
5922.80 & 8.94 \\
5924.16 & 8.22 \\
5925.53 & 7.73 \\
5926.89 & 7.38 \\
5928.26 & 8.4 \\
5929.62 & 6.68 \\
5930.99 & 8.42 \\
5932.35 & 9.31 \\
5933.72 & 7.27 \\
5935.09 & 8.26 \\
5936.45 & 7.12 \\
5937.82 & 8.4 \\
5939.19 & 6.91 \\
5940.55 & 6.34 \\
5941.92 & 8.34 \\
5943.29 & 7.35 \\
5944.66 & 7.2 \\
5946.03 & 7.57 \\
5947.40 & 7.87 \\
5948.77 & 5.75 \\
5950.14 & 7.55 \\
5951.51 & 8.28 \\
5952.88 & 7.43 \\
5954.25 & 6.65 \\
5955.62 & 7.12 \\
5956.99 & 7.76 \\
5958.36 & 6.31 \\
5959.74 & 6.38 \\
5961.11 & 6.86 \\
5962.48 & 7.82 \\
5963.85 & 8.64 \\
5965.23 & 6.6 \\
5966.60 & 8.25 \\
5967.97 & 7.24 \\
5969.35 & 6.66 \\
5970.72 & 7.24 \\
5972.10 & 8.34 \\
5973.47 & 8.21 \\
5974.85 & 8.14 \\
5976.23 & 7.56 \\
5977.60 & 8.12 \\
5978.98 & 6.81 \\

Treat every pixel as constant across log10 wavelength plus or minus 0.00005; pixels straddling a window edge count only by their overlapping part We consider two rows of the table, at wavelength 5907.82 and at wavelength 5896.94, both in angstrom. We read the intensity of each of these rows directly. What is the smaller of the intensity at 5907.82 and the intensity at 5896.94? 6.53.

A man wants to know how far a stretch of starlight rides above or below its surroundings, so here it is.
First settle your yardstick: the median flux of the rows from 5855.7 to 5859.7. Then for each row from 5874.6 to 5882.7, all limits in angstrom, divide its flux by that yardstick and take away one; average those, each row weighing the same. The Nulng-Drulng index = 0.10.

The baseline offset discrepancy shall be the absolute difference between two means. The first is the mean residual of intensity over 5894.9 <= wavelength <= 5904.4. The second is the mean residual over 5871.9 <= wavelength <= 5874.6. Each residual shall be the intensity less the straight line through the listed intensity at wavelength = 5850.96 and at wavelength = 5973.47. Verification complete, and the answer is 0.11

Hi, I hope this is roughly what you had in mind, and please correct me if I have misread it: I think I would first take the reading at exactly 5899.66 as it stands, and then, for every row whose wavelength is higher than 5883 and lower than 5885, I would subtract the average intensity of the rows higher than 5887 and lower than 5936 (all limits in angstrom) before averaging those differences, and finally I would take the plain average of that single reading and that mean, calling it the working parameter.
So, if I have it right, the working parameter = 3.7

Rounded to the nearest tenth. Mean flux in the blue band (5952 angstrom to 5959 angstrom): 7.1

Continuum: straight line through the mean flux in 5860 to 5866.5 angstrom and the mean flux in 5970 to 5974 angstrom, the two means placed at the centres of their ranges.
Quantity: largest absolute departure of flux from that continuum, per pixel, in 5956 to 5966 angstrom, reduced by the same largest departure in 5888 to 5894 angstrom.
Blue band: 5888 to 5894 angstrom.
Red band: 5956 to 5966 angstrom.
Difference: -0.6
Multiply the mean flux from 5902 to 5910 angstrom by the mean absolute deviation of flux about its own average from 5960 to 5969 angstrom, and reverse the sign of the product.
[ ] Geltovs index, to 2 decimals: -5.07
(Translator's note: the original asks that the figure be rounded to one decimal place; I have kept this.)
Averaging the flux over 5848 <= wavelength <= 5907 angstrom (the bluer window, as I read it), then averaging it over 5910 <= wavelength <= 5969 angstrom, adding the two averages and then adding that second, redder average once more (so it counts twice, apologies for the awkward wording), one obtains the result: 22.3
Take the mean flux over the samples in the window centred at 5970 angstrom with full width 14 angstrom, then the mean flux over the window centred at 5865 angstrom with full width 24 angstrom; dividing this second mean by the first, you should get 0.95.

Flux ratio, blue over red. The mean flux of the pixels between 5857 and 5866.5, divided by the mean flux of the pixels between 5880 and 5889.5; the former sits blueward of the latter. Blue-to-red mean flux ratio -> 1.07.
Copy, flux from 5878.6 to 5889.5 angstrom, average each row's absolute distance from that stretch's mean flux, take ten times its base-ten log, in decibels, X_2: -1.1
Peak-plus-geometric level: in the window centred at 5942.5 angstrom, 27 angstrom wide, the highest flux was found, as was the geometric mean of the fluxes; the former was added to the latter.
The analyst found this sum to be 16.8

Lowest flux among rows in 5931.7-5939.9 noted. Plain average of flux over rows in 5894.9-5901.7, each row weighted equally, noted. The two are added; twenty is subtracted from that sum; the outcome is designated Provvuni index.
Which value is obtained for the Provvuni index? -6.07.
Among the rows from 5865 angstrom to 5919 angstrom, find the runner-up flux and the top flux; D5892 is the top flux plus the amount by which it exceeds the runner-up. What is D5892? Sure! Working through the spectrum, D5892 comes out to 8.6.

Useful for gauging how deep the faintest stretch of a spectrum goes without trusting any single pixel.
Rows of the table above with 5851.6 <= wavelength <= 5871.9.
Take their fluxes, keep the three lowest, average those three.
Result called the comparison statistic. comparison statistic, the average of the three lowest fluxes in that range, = 6.4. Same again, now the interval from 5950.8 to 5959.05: 6.7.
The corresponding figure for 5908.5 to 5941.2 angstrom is 6.5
